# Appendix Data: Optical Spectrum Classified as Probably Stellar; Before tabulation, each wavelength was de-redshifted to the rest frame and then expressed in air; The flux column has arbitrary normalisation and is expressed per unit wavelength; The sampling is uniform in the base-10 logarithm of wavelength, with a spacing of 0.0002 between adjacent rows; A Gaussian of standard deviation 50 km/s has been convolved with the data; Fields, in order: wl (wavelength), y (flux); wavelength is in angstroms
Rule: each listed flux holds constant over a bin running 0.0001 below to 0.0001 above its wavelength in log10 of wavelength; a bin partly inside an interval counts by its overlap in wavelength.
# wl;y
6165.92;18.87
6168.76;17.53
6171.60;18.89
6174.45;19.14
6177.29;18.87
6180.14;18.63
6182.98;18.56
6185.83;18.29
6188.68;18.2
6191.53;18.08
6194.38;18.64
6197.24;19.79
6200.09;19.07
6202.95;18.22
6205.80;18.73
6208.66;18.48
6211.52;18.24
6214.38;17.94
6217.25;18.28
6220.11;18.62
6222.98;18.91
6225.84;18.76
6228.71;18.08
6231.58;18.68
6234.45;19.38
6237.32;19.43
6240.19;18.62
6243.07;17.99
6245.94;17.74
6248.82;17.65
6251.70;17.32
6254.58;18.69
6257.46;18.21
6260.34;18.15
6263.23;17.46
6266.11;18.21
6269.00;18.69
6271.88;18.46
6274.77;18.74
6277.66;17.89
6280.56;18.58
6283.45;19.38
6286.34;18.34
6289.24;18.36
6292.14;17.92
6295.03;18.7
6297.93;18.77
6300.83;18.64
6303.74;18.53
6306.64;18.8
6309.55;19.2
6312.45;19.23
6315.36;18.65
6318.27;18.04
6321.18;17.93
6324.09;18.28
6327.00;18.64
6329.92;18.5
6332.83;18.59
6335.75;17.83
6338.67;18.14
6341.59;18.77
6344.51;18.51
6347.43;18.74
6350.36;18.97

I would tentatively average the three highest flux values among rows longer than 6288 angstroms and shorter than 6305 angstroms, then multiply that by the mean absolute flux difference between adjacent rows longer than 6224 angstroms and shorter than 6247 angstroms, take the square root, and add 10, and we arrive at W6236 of 13.2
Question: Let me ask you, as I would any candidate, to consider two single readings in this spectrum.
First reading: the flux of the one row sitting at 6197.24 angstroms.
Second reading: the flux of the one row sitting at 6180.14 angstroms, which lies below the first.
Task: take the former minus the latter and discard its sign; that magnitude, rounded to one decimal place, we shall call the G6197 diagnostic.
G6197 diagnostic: 1.2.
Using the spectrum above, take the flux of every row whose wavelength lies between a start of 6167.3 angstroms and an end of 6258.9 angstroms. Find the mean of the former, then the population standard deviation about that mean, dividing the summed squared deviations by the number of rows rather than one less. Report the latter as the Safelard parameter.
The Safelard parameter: 0.55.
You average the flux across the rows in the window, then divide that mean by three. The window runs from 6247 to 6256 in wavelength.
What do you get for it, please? 5.96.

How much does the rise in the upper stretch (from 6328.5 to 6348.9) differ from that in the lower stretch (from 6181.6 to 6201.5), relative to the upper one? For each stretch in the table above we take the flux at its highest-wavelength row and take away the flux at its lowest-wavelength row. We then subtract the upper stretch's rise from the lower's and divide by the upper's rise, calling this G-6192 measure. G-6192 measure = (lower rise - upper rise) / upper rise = 1.1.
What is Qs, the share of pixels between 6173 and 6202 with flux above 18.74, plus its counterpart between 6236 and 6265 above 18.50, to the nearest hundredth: 0.70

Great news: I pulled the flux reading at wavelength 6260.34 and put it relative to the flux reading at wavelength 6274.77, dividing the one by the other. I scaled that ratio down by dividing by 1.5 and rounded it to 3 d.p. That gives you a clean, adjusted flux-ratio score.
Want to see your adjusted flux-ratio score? 0.646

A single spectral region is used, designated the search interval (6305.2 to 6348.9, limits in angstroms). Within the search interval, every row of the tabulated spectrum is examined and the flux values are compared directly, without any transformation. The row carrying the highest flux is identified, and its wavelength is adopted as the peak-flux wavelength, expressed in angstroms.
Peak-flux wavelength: 6312.45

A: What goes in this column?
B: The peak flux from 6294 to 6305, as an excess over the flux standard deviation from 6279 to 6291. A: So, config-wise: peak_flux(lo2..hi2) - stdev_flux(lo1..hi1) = 18.3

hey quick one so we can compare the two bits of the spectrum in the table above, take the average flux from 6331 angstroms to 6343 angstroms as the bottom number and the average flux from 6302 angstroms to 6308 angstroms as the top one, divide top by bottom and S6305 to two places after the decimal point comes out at 1.02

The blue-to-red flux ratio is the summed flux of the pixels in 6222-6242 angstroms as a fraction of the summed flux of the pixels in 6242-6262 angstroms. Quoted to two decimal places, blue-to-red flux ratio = 1.05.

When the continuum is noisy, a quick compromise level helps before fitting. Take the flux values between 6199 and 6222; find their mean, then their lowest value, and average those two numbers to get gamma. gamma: 18.2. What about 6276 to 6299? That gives 18.2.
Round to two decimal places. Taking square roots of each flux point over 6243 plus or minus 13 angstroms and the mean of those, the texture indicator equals 4.29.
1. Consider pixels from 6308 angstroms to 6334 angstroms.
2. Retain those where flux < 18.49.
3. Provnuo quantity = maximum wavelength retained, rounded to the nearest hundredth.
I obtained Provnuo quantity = 6324.09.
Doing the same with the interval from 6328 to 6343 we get 6338.67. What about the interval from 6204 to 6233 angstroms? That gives 6228.71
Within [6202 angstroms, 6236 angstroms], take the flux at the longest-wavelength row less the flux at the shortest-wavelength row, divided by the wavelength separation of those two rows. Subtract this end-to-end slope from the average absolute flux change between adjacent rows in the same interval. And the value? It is 0.36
